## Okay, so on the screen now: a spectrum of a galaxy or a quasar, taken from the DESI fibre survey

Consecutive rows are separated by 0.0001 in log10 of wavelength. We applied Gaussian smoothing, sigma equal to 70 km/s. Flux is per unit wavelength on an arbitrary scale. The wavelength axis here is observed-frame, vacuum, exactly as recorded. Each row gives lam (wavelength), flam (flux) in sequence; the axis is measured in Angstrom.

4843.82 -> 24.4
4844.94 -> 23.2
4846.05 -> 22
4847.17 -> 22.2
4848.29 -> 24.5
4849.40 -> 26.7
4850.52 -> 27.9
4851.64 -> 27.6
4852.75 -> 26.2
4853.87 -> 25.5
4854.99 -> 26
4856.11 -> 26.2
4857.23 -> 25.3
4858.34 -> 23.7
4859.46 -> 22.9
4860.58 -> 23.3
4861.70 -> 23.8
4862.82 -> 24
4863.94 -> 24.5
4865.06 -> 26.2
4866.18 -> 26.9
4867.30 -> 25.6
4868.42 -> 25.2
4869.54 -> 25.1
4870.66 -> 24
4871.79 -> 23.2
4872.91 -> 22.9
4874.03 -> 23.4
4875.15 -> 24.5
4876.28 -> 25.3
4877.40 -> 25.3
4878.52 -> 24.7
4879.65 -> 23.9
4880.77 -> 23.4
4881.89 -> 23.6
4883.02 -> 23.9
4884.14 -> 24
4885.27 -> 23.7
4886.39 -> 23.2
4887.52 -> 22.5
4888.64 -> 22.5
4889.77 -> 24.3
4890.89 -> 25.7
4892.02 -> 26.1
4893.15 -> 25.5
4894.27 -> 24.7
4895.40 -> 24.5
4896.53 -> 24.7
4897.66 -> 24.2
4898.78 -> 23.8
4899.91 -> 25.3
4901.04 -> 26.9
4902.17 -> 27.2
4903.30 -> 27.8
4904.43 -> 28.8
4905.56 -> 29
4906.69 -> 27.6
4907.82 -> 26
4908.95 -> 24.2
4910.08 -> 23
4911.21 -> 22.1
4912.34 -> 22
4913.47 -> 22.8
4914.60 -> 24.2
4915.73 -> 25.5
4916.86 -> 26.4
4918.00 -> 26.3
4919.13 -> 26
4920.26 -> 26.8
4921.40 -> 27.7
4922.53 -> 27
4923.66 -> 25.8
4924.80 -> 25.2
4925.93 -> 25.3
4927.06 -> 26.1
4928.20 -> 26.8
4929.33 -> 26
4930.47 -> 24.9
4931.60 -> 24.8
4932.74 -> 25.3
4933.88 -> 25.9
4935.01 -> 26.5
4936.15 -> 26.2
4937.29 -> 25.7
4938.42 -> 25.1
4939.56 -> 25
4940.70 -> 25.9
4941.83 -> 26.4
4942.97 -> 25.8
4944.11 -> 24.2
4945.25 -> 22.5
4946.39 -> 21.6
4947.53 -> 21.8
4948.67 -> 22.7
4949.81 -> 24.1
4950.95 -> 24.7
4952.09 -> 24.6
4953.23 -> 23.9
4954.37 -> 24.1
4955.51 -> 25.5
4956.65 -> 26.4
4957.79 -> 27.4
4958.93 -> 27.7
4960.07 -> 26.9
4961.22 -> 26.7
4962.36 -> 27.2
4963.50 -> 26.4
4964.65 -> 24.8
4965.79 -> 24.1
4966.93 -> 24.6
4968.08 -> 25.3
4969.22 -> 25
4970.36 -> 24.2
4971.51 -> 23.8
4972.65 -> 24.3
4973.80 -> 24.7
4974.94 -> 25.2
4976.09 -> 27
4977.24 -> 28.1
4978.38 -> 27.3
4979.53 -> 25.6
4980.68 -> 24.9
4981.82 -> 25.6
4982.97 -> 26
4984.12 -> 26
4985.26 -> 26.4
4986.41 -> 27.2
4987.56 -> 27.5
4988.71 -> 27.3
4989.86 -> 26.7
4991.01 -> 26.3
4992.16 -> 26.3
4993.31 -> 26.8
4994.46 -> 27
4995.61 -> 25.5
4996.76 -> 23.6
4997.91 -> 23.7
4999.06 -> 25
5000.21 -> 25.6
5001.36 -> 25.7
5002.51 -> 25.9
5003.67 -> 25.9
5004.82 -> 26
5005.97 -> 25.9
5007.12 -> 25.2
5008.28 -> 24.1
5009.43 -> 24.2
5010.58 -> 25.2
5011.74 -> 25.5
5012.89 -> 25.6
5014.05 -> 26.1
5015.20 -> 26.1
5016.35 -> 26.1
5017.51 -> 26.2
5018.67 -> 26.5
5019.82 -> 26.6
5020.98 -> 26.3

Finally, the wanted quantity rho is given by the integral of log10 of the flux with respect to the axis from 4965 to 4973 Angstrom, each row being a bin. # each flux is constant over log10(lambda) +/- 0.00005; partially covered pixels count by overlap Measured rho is 11.1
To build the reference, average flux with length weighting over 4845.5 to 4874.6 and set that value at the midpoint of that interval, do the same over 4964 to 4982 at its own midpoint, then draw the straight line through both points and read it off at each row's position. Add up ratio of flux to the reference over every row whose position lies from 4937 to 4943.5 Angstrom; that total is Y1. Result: 6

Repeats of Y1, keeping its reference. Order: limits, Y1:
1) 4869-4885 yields 14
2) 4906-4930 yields 21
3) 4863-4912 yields 43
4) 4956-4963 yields 6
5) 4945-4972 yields 24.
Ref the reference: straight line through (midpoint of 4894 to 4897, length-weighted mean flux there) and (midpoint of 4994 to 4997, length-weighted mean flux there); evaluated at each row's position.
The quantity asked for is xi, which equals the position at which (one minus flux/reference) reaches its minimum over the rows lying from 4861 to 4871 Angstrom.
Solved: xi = 4866.18 Angstrom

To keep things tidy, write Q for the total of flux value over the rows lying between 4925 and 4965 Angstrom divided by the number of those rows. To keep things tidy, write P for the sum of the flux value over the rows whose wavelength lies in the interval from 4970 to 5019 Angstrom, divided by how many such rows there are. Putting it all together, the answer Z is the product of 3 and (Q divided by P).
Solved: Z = 2.94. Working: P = 25.8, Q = 25.3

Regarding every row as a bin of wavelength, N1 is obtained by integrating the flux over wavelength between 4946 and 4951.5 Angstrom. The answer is 127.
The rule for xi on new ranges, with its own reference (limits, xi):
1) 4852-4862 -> 4852.75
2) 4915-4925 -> 4921.40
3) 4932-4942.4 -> 4935.01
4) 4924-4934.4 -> 4928.20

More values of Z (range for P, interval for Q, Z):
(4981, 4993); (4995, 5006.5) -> 2.86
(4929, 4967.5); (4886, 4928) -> 3.02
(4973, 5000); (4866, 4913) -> 2.85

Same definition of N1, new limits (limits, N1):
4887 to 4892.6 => 136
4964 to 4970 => 149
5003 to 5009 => 152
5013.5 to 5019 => 144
